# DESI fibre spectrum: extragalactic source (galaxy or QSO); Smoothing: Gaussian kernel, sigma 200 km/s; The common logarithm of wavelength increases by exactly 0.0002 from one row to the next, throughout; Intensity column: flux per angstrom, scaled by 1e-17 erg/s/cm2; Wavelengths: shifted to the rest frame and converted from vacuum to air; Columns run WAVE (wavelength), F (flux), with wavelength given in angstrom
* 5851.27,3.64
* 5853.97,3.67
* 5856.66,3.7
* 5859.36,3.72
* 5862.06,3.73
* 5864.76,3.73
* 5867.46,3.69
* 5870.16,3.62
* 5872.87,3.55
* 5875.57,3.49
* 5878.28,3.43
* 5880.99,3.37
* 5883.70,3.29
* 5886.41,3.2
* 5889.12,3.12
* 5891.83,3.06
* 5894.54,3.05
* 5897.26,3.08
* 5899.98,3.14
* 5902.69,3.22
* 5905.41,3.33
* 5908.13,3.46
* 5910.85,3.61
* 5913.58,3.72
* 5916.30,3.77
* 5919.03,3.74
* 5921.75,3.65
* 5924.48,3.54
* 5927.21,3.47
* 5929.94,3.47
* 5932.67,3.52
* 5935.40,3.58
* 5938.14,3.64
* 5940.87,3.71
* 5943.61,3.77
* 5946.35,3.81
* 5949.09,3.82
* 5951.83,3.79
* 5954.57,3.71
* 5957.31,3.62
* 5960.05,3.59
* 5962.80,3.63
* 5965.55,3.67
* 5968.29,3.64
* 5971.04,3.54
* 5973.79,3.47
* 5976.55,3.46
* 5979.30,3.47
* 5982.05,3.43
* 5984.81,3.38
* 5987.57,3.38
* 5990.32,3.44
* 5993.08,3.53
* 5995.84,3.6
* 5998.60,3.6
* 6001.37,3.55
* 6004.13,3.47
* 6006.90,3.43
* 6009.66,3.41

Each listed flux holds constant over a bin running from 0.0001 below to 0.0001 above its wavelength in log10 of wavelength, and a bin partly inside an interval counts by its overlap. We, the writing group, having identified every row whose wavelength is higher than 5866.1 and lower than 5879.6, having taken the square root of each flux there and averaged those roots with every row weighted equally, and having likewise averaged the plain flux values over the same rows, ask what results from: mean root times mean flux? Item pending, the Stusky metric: 6.71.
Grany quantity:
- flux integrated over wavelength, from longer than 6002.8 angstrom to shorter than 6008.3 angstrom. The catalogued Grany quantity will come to 19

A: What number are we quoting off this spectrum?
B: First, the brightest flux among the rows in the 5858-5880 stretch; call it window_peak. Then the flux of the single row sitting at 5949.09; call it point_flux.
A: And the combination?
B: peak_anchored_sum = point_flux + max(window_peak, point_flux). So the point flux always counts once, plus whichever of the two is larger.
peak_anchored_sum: 7.640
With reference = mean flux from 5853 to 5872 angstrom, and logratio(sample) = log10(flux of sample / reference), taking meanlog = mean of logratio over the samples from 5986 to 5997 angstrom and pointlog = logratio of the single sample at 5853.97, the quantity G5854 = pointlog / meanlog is 0.1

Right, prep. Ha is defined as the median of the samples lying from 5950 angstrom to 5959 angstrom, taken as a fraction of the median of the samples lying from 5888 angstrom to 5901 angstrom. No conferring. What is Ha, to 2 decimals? 1.20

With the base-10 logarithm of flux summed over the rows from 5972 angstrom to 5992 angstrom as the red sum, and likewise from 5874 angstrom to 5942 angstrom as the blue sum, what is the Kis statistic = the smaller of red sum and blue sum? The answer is 3.7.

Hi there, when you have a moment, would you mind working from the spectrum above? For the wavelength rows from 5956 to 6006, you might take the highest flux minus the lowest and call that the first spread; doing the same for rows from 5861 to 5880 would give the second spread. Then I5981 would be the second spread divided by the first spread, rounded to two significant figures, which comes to 1.0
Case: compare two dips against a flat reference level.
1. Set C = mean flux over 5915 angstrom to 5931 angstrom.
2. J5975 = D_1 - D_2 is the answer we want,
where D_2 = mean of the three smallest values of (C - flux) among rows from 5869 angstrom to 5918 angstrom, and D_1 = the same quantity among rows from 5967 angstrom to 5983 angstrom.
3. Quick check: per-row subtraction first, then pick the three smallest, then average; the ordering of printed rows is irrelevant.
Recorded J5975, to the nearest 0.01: 0.15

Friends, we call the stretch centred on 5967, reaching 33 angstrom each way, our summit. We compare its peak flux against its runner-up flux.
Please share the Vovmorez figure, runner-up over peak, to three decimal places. 0.997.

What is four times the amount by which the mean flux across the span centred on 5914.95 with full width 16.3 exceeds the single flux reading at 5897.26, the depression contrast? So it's 2.3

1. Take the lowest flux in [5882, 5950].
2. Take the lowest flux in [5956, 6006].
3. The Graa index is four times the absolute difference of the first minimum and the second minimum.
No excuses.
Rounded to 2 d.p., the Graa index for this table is 1.32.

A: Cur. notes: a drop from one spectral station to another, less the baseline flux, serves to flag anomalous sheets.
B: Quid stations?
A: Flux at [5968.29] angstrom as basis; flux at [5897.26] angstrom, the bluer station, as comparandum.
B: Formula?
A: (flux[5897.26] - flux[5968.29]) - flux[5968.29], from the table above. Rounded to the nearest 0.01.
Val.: -4.20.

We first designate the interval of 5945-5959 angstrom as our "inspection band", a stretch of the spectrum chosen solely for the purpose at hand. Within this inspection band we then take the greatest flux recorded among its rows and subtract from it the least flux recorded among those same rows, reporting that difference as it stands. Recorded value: 0.20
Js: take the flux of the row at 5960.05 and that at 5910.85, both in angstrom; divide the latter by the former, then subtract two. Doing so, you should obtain -0.99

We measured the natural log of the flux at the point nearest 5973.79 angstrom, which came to 1.24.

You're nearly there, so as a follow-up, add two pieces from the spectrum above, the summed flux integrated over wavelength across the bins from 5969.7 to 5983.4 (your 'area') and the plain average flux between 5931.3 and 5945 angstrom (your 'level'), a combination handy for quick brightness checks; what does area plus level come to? 51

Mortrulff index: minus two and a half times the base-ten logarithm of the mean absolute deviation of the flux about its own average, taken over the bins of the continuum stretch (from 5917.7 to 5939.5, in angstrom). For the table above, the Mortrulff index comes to 2.79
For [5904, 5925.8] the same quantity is 2.31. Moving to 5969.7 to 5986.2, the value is 3.62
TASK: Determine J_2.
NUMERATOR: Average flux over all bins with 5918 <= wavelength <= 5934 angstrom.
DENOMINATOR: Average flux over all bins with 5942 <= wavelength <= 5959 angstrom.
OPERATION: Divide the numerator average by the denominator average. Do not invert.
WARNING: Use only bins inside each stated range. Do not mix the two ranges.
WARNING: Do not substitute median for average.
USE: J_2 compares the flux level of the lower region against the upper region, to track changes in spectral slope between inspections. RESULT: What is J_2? 0.95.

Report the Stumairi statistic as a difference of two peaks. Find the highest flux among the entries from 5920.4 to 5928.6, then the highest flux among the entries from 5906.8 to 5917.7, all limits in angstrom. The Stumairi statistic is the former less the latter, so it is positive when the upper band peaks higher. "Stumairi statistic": -0.12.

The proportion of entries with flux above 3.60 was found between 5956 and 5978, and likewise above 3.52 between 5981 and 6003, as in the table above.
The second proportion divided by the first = 1.00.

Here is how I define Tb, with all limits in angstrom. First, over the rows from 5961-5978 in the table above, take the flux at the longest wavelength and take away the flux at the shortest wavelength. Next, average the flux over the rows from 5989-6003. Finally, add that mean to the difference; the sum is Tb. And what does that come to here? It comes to 3.37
